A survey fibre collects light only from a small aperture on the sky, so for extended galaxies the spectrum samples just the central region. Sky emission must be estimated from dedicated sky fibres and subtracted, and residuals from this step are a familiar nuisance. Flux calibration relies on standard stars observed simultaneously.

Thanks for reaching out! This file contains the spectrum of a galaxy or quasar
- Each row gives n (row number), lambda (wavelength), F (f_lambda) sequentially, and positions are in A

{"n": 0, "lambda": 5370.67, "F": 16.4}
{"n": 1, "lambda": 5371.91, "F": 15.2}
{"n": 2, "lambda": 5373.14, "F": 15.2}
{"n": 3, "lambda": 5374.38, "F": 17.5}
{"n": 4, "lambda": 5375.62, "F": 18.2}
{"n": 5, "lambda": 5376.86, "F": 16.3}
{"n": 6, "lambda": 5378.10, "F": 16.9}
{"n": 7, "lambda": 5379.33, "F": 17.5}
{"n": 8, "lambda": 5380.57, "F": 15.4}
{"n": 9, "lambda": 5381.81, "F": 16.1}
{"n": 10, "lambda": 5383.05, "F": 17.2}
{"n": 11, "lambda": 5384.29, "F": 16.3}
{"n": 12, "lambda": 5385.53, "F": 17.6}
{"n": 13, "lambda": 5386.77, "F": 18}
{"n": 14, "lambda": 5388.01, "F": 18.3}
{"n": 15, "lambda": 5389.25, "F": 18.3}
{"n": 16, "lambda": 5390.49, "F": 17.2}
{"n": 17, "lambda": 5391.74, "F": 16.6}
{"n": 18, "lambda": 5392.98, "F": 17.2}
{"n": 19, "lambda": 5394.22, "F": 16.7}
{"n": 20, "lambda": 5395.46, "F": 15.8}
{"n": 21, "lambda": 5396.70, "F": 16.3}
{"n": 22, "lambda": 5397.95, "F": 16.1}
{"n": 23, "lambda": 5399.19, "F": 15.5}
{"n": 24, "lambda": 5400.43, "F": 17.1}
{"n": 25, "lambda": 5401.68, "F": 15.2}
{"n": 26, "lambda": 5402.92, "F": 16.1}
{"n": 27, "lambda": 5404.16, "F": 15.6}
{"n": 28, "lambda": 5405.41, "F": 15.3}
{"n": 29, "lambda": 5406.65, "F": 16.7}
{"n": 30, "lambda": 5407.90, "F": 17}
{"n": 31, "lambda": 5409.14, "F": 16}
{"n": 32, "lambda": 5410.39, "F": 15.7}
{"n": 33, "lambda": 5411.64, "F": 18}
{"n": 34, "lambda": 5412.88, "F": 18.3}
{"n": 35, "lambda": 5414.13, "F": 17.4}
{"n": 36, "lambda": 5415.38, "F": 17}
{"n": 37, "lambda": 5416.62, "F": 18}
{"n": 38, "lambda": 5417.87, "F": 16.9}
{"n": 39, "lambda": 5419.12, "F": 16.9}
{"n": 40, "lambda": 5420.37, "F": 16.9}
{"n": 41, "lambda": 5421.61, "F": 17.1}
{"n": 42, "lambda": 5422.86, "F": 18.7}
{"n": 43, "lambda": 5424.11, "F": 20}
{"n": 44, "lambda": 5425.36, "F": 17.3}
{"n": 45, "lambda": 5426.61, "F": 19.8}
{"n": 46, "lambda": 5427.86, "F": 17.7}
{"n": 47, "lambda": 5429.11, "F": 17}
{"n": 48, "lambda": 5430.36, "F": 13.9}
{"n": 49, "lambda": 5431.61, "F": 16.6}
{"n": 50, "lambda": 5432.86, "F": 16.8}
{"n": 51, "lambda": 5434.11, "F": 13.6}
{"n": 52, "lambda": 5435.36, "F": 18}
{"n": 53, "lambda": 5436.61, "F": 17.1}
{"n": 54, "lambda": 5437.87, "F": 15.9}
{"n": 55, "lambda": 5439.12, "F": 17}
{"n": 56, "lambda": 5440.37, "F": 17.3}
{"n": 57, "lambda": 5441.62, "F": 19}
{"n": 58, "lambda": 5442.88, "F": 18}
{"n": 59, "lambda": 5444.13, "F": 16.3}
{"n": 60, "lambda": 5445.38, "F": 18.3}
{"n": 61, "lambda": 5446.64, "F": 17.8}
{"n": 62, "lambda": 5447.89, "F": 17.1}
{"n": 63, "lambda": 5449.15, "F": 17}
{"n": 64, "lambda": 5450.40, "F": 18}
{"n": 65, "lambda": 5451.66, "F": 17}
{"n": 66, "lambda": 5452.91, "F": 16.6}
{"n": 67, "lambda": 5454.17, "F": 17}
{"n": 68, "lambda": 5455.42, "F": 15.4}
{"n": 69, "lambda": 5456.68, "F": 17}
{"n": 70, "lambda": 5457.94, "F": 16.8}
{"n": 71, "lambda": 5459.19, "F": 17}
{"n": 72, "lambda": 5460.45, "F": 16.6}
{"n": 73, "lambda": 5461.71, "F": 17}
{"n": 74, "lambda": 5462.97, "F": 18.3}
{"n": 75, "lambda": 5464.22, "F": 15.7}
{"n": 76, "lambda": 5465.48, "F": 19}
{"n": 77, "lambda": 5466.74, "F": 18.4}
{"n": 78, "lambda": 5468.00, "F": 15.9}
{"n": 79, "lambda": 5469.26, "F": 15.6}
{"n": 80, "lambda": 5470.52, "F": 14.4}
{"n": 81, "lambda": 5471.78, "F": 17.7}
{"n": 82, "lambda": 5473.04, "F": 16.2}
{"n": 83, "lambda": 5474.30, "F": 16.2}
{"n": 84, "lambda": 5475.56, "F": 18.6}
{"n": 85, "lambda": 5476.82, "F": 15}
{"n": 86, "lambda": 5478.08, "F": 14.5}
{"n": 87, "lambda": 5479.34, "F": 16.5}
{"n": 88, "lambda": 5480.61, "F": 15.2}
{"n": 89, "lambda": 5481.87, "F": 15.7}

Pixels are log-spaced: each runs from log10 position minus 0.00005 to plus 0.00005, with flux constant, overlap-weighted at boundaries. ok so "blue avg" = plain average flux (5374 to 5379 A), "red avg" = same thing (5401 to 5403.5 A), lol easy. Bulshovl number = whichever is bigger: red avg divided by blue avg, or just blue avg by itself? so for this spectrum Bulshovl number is 17.2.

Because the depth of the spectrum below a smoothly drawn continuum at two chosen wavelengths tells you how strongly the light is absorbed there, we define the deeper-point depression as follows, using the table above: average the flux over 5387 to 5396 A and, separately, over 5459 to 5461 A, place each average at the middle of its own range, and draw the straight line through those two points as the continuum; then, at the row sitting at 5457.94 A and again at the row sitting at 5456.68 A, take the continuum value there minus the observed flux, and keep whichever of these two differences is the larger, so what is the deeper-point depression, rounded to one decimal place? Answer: 0.0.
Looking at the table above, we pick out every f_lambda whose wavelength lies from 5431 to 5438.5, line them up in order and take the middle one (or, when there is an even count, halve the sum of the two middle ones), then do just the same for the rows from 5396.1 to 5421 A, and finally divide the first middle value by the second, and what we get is 0.99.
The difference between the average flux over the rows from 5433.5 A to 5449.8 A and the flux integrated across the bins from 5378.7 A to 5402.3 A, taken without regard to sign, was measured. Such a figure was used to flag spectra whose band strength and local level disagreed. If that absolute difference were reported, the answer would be 378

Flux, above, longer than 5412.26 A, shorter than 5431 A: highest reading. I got 20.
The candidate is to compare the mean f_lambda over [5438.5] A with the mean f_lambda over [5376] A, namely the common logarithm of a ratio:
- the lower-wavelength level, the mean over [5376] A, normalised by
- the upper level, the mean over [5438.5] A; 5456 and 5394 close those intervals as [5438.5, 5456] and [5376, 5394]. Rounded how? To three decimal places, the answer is -0.005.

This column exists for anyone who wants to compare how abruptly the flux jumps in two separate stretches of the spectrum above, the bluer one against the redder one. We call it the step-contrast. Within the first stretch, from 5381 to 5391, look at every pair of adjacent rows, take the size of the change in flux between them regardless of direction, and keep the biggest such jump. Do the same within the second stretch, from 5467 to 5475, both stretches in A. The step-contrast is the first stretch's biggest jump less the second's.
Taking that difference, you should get -2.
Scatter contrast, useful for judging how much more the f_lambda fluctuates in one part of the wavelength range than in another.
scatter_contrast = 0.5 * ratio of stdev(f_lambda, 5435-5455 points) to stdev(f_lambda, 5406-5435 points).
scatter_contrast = 0.27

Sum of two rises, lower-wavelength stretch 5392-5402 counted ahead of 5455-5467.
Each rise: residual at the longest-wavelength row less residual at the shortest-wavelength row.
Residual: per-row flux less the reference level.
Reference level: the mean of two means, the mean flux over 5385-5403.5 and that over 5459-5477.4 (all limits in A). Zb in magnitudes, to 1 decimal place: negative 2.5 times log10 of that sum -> 0.0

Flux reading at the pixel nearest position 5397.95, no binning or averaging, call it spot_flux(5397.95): 16.1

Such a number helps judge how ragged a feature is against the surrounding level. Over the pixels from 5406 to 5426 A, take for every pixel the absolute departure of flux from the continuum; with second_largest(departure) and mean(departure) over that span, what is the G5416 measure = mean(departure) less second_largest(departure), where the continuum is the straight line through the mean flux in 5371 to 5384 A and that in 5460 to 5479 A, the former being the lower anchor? -1.15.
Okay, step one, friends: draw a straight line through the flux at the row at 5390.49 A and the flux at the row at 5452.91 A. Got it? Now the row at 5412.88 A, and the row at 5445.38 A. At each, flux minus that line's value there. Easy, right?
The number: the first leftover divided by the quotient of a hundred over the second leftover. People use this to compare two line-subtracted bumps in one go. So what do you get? 0.021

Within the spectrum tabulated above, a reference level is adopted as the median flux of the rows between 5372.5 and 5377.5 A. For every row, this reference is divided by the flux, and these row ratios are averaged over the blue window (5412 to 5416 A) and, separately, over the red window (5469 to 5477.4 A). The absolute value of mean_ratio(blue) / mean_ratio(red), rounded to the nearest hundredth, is 0.92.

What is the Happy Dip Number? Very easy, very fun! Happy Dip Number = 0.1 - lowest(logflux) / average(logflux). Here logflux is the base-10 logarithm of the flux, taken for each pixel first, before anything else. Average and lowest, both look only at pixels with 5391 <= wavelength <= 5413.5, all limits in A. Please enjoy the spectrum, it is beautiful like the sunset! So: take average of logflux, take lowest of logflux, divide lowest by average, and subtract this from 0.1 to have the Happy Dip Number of -0.873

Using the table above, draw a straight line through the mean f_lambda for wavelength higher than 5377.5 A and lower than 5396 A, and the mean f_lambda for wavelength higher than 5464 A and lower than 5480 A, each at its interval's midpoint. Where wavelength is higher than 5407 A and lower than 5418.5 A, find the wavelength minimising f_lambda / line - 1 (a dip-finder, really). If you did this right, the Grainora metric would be 5410.39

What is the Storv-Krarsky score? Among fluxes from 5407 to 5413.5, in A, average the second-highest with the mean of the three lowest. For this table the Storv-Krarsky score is 17.1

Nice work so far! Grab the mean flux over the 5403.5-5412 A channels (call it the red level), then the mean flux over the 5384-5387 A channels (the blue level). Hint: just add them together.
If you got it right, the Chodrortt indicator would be 33.6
